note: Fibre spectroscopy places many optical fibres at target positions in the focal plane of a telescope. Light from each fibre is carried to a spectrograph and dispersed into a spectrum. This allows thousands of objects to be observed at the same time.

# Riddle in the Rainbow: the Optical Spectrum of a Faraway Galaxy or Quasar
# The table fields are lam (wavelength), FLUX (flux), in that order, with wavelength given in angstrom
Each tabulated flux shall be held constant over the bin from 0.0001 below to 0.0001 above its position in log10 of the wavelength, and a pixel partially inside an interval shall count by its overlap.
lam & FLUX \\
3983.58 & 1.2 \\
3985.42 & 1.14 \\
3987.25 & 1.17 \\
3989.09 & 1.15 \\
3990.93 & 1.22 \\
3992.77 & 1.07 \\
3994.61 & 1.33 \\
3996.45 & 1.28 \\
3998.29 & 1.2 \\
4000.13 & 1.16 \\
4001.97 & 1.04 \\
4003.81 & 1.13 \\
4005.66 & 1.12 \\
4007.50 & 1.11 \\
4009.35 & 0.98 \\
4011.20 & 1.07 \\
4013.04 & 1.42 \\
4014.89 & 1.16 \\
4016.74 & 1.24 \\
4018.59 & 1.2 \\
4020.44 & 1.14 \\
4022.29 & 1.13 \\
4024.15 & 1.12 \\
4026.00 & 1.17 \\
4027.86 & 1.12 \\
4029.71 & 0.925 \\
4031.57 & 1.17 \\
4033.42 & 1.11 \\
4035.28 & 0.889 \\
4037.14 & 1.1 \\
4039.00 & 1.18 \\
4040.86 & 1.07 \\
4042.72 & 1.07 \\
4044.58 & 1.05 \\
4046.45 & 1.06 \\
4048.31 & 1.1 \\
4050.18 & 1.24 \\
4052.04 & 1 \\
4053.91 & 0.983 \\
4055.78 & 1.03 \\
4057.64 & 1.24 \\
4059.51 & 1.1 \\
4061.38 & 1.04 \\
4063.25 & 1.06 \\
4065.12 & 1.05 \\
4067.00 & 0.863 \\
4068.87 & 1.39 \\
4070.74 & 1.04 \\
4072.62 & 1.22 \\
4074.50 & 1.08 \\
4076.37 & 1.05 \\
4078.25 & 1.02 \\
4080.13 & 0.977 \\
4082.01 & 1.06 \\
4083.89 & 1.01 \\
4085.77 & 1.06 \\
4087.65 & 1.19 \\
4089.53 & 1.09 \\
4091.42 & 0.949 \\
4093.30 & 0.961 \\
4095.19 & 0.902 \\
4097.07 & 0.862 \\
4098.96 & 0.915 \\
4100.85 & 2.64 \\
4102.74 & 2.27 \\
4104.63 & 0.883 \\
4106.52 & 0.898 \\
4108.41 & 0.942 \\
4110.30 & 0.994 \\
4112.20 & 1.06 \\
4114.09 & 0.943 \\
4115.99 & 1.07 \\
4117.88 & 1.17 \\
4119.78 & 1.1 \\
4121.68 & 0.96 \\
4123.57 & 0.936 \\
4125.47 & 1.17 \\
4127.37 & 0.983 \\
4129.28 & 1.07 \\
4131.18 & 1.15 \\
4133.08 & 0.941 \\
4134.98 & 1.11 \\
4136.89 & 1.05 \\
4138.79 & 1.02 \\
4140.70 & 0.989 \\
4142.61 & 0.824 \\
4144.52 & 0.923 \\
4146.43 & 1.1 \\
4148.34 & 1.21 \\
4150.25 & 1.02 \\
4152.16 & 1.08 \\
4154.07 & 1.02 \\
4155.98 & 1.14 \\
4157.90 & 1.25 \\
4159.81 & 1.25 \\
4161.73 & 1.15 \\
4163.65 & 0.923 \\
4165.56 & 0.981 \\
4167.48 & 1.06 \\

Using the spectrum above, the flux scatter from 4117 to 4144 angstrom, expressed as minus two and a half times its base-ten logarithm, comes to 2.5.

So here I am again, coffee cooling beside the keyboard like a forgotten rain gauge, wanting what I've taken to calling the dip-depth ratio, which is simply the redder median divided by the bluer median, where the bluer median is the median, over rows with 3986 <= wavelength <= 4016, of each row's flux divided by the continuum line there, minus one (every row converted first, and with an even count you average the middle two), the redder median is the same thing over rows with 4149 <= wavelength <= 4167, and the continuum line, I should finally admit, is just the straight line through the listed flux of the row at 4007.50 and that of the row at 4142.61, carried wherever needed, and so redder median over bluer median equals 27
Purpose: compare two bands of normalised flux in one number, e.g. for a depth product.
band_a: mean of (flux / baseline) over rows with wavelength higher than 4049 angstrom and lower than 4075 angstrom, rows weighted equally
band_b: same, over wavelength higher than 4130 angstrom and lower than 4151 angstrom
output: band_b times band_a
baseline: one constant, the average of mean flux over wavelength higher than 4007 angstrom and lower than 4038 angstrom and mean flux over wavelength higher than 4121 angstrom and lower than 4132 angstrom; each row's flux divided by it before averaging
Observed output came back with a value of 0.96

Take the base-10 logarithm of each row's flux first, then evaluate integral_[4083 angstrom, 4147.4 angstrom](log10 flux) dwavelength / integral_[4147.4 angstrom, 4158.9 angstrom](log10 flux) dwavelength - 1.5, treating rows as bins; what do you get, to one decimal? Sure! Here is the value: 1.3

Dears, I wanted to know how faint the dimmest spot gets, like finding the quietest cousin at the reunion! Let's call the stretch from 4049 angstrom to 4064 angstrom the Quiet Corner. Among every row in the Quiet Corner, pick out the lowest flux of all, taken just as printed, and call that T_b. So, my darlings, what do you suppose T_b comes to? 0.983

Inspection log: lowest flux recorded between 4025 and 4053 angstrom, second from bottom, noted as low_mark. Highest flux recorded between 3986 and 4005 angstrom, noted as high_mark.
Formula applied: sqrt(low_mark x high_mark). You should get 1.11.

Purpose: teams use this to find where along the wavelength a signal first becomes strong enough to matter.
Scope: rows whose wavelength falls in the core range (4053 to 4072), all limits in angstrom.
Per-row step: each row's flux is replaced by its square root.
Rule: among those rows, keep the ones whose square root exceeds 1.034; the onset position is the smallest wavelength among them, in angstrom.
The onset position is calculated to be 4057.64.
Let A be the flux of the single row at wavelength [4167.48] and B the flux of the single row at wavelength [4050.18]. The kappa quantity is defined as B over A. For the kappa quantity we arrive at 1.17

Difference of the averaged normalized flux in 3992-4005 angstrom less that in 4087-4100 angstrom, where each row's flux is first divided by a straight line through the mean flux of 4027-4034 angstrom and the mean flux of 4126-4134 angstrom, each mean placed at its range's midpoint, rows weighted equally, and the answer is 0.14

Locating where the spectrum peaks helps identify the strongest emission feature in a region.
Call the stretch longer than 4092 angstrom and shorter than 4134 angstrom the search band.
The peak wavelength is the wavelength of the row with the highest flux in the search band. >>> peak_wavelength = 4100.85 angstrom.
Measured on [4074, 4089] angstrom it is 4087.65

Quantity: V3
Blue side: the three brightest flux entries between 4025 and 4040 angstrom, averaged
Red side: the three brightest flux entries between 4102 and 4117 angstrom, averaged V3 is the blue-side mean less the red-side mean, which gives -0.29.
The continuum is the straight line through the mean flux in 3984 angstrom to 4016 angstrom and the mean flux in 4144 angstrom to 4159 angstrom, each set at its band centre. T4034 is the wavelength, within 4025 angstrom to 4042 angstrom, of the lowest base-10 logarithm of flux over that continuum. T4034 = 4035.28 angstrom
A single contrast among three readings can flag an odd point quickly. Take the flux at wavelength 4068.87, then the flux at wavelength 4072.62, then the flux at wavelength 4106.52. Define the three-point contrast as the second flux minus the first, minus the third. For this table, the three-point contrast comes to -1.07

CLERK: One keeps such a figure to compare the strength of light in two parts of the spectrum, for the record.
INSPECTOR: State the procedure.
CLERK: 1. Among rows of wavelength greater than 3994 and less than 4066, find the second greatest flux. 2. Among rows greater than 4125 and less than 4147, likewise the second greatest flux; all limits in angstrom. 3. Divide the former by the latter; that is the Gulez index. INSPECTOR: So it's 1.157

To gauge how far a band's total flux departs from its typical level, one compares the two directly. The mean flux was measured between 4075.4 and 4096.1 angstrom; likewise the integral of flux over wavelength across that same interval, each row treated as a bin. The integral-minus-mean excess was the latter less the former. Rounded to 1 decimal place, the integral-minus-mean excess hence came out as 20.2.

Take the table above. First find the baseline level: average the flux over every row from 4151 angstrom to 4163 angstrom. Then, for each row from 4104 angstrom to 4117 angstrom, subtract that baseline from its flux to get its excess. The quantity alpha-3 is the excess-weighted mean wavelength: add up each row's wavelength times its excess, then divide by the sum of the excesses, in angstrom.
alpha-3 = 4109.1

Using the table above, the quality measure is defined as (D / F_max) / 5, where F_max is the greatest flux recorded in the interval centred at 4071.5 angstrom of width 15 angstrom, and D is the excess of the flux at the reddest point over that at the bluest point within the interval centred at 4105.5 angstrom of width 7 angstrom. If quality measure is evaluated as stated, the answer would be -0.191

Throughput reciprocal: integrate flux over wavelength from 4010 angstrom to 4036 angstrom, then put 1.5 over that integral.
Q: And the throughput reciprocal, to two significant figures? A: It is 0.051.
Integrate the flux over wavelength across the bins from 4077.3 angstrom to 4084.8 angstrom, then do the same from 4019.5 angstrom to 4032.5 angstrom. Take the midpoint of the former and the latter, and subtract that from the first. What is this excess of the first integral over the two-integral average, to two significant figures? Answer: -3.4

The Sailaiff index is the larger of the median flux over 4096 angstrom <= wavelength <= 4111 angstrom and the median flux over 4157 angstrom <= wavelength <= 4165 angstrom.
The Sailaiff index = 1.20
